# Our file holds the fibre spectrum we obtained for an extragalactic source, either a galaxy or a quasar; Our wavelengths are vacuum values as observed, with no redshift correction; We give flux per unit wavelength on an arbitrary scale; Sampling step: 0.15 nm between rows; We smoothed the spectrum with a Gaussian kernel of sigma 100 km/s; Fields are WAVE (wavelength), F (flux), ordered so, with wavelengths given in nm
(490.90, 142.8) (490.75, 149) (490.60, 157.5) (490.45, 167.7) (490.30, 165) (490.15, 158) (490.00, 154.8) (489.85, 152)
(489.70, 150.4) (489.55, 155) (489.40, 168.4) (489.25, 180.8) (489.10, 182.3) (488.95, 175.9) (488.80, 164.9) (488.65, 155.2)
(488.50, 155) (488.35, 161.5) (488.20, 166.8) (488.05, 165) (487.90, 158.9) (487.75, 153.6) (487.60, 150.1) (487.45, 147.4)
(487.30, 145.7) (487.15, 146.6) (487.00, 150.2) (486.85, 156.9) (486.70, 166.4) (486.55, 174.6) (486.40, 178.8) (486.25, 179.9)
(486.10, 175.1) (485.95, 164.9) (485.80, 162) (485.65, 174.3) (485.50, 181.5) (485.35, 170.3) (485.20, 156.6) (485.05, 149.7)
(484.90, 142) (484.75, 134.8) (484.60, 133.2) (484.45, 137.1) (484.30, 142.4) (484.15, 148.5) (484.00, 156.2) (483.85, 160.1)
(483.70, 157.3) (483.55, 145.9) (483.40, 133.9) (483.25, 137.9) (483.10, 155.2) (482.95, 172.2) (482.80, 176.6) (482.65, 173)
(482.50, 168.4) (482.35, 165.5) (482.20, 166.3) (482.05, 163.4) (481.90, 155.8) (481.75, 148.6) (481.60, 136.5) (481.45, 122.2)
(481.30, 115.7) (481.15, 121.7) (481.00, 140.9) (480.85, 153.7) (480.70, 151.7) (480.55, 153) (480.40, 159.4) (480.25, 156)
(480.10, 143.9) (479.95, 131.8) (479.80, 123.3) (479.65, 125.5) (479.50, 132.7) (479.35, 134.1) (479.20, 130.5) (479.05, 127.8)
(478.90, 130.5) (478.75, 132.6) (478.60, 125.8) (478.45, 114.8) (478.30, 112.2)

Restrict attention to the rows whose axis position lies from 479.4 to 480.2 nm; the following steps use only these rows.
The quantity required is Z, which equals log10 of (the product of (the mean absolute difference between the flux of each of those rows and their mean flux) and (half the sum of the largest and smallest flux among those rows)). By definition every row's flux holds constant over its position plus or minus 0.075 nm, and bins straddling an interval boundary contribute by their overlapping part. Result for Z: 2.88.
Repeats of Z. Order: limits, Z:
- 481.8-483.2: 2.97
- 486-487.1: 3.19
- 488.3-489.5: 3.17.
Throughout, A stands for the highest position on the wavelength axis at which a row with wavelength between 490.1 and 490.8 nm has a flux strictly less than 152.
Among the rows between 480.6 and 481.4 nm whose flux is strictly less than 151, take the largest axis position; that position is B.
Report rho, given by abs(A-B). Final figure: 9.45 nm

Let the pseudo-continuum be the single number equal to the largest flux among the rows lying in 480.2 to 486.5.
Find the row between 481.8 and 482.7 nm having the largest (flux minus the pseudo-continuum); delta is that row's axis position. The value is 482.65 nm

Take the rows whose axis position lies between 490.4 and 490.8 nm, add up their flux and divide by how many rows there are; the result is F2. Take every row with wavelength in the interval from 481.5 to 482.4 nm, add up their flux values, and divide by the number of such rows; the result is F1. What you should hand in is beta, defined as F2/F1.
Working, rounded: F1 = 156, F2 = 158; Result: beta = 1.01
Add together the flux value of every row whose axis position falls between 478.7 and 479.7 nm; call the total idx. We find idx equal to 914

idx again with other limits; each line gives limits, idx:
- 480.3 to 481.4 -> 996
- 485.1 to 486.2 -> 1185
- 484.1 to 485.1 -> 988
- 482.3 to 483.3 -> 1149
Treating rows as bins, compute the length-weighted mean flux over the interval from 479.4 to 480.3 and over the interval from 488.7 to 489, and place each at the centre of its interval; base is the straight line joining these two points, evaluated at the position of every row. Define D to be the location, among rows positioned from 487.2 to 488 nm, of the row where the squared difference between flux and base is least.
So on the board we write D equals 487.90 nm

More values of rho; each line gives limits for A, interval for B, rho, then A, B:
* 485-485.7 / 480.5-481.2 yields 3.90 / 485.05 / 481.15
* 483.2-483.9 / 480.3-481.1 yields 2.55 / 483.55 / 481.00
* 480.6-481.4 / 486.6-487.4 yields 6.00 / 481.30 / 487.30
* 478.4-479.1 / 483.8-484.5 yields 5.40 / 479.05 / 484.45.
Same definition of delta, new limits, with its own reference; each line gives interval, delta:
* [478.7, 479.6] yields 479.35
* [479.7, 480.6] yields 480.40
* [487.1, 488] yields 487.90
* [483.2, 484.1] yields 483.85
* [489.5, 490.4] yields 490.30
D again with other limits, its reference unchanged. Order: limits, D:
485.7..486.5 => 485.80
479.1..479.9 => 479.50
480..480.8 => 480.10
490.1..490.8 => 490.45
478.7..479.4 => 478.90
